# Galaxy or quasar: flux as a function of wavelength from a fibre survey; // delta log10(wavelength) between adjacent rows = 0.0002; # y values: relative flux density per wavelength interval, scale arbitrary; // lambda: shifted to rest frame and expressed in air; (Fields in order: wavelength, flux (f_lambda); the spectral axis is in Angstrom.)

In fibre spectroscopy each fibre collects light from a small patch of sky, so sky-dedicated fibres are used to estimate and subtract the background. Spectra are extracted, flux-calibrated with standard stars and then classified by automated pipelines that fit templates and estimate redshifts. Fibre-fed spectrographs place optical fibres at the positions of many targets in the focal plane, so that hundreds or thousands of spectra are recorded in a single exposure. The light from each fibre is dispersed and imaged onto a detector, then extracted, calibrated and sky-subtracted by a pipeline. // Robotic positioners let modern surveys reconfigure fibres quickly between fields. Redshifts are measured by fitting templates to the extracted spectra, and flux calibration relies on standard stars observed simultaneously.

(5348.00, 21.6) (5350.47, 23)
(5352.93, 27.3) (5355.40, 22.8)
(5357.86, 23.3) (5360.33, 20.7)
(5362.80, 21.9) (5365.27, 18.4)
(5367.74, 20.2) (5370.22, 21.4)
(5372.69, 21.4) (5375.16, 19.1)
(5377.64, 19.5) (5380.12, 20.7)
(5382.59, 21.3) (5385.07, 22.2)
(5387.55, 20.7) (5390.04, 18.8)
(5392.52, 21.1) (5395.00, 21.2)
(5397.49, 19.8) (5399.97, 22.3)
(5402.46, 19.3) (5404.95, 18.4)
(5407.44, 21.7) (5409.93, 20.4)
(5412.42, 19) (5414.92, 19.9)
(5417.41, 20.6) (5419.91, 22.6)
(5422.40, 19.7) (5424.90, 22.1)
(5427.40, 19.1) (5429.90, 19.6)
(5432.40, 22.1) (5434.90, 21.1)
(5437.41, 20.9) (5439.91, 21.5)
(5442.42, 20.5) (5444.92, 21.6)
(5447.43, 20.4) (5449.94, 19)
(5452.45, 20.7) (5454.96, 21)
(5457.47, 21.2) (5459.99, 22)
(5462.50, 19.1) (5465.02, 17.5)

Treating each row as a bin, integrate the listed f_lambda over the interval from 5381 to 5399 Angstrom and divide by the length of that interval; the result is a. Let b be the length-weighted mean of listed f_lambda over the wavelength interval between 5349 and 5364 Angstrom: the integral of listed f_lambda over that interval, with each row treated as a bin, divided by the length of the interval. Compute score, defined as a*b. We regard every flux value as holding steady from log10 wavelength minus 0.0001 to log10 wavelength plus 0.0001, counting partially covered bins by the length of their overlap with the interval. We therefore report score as 480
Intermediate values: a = 20.76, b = 23.1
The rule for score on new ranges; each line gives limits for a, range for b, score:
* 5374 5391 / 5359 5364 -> 434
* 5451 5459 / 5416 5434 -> 436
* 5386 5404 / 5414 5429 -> 423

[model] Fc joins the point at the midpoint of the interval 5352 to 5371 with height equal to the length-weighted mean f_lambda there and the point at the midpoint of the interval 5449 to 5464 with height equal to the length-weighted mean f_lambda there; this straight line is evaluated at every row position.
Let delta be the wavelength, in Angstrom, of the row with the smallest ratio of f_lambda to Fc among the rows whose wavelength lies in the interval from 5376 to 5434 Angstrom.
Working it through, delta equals 5404.95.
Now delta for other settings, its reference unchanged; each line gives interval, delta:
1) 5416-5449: 5427.40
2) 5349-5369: 5365.27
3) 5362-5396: 5365.27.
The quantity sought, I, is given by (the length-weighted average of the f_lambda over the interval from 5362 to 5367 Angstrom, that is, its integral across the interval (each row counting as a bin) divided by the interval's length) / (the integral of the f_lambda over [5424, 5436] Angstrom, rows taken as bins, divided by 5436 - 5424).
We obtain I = 0.96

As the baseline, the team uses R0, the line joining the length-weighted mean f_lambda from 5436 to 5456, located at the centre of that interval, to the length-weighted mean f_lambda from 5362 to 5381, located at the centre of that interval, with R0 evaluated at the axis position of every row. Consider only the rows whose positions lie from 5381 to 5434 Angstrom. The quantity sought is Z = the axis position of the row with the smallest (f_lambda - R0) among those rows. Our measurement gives 5404.95 Angstrom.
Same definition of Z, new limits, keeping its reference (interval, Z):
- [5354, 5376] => 5365.27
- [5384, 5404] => 5390.04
